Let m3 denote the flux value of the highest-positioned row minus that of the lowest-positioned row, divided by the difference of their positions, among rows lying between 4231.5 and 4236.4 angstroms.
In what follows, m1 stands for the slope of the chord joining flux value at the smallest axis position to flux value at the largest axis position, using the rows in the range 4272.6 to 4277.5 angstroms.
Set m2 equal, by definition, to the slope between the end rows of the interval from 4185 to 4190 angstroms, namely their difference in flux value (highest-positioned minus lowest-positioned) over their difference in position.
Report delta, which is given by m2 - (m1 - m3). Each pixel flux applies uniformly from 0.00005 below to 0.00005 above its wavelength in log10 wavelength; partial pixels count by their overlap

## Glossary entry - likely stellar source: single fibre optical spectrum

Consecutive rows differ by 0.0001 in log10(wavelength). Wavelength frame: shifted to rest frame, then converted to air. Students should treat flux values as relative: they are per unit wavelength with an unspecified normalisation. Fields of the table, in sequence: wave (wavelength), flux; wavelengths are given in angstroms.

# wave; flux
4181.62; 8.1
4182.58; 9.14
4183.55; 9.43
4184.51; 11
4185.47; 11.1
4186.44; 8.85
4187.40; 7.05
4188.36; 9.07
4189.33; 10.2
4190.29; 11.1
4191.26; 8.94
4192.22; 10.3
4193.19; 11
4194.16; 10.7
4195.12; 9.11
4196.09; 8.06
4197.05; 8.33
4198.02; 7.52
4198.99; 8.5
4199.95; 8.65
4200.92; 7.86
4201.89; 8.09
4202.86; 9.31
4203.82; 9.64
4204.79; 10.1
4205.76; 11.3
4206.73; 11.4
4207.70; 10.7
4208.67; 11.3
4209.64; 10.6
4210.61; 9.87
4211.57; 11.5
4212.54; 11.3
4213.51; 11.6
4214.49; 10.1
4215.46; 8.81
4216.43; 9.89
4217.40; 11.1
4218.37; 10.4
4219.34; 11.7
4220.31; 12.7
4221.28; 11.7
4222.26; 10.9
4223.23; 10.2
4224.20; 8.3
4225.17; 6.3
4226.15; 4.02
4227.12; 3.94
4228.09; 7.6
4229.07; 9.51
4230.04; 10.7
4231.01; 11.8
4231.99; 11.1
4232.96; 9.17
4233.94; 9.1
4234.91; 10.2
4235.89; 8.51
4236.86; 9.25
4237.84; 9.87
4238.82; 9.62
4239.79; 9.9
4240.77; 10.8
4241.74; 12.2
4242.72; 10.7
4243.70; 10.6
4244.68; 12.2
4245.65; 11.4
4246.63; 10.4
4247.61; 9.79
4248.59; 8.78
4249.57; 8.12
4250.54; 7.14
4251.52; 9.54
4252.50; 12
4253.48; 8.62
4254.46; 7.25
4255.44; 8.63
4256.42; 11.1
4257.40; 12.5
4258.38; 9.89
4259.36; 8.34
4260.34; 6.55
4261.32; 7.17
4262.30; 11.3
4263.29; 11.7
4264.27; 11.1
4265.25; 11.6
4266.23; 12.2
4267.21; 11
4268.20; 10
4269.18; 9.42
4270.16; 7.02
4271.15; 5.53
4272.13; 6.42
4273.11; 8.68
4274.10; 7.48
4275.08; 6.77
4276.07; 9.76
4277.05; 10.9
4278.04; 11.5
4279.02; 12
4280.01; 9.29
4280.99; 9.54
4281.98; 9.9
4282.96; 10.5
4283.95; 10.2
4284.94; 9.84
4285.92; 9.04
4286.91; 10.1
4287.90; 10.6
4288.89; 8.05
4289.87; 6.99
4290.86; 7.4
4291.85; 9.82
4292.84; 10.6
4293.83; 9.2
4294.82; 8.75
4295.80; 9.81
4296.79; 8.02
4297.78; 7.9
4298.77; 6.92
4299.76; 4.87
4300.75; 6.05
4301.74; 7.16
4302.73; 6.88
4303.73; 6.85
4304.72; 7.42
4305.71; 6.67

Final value -1.5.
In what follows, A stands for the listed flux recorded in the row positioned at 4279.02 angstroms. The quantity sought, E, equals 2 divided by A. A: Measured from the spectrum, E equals 0.167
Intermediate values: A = 12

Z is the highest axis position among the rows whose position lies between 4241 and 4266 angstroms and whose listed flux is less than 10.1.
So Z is 4261.32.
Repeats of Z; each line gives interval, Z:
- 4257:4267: 4261.32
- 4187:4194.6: 4191.26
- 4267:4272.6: 4272.13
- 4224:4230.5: 4229.07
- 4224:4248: 4247.61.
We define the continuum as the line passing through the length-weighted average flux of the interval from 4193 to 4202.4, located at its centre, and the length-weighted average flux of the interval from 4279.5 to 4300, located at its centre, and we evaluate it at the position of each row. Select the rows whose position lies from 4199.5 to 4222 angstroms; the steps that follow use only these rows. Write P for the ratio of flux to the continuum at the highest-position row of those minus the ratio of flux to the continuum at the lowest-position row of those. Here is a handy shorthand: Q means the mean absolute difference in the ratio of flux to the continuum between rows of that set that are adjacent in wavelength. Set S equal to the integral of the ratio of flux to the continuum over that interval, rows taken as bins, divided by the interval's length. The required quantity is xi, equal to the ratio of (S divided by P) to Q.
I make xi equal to 37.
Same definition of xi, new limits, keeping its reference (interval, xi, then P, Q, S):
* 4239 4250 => -53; -0.20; 0.108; 1.18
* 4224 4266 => 20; 0.36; 0.154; 1.08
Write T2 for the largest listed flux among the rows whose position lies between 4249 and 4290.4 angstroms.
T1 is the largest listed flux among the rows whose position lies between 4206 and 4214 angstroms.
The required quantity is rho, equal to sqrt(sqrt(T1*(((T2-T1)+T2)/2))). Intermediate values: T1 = 11.6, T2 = 12.5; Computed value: 2.97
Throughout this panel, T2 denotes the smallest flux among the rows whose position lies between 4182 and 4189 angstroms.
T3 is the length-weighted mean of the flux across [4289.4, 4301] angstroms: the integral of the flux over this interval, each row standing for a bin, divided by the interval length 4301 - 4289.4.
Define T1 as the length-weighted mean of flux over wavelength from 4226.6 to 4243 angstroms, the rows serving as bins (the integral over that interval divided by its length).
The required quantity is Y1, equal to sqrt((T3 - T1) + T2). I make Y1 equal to 2.34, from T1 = 9.6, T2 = 7.05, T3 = 8.1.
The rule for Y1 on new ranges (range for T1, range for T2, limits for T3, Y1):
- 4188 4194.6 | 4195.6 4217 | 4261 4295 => 2.61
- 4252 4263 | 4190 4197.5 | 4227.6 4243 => 2.94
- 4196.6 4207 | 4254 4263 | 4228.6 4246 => 2.79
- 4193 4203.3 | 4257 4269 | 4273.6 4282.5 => 2.73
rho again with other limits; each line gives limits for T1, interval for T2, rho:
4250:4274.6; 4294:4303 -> 2.58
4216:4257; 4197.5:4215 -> 2.86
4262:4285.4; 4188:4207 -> 2.84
